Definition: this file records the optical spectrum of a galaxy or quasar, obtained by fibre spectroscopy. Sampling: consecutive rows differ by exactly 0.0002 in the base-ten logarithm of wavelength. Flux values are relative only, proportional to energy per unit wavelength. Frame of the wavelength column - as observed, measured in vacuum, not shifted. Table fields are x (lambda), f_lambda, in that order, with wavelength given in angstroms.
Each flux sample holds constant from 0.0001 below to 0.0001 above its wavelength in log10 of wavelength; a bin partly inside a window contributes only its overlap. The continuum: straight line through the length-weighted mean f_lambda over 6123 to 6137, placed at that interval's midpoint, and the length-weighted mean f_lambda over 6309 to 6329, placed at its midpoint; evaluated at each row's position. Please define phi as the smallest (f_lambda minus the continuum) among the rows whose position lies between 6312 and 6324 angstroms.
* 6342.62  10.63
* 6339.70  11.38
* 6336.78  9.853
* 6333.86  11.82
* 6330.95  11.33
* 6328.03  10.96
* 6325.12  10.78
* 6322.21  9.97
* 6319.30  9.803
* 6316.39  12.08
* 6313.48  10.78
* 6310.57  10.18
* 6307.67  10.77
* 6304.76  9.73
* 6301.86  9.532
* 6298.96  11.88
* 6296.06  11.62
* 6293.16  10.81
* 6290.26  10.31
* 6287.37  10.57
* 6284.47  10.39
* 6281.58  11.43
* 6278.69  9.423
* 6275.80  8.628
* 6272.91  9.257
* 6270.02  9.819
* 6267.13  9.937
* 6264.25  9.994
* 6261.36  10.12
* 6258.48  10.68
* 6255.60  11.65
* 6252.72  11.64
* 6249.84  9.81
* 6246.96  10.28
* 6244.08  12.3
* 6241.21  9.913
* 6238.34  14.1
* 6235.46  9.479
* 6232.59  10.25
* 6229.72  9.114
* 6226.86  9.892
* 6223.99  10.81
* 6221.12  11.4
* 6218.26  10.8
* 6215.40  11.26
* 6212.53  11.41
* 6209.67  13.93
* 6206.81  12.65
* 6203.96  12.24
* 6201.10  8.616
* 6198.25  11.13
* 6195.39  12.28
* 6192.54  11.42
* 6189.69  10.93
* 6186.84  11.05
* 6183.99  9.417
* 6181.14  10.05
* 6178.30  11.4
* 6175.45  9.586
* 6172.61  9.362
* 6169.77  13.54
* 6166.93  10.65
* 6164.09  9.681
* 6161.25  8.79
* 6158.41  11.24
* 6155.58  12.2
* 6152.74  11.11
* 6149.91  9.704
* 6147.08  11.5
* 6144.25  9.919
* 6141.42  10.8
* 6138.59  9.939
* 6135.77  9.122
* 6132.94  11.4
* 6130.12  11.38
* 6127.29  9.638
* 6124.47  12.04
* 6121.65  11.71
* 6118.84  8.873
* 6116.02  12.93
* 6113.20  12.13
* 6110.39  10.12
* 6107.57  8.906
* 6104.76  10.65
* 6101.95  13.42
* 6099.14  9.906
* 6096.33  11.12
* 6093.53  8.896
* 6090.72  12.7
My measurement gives -0.8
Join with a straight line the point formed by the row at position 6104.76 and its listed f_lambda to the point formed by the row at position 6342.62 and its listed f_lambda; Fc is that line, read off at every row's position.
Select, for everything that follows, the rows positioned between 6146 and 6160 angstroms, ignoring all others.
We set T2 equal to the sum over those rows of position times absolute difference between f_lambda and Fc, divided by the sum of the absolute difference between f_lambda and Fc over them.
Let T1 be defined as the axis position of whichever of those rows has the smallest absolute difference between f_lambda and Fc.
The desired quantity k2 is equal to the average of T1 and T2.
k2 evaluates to 6152.8 angstroms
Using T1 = 6152.74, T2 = 6152.8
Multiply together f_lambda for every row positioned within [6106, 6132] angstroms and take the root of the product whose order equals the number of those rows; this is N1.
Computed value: 10.8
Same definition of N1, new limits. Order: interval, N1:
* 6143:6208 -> 10.7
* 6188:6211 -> 11.6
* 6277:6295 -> 10.5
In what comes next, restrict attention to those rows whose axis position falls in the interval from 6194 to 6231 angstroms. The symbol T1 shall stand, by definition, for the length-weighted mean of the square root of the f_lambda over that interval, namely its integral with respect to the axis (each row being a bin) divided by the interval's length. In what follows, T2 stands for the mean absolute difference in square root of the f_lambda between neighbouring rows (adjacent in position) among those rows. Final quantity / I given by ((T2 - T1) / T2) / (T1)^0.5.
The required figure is -9.2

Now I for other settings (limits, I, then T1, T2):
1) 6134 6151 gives -9.1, 3.19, 0.18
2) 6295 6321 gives -10.5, 3.27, 0.16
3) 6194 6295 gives -9.6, 3.27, 0.18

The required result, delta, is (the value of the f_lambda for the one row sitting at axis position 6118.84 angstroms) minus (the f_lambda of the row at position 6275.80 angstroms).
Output 0.2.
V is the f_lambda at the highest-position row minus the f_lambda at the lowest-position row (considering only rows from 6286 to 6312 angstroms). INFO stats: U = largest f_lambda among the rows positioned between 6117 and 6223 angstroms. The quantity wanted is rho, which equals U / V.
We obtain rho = -36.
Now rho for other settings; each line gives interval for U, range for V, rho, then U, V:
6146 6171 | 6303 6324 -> 56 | 13.54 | 0.2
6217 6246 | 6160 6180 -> 5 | 14.1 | 2.6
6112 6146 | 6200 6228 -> 10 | 12.93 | 1.3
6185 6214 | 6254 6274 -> -6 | 13.93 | -2.4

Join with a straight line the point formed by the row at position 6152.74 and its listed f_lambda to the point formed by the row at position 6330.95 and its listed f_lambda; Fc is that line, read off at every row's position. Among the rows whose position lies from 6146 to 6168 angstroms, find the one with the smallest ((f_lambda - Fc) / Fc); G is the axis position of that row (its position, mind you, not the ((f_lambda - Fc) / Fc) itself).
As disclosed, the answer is 6161.25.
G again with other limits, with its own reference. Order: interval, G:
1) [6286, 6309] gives 6301.86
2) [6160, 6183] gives 6161.25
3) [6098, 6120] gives 6118.84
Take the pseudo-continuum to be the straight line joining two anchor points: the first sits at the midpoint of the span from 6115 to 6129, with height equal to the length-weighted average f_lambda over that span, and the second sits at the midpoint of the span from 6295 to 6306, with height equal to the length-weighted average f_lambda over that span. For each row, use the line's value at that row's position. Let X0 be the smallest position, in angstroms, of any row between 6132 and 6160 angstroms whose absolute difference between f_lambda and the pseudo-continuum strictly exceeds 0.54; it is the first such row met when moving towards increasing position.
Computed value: 6135.77 angstroms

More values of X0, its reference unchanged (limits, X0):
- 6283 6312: 6296.06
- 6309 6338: 6316.39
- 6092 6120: 6093.53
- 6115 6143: 6116.02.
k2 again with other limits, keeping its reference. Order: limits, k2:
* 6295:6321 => 6307.2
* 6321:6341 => 6328.8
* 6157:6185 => 6168.9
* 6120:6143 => 6135.7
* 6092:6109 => 6102.7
